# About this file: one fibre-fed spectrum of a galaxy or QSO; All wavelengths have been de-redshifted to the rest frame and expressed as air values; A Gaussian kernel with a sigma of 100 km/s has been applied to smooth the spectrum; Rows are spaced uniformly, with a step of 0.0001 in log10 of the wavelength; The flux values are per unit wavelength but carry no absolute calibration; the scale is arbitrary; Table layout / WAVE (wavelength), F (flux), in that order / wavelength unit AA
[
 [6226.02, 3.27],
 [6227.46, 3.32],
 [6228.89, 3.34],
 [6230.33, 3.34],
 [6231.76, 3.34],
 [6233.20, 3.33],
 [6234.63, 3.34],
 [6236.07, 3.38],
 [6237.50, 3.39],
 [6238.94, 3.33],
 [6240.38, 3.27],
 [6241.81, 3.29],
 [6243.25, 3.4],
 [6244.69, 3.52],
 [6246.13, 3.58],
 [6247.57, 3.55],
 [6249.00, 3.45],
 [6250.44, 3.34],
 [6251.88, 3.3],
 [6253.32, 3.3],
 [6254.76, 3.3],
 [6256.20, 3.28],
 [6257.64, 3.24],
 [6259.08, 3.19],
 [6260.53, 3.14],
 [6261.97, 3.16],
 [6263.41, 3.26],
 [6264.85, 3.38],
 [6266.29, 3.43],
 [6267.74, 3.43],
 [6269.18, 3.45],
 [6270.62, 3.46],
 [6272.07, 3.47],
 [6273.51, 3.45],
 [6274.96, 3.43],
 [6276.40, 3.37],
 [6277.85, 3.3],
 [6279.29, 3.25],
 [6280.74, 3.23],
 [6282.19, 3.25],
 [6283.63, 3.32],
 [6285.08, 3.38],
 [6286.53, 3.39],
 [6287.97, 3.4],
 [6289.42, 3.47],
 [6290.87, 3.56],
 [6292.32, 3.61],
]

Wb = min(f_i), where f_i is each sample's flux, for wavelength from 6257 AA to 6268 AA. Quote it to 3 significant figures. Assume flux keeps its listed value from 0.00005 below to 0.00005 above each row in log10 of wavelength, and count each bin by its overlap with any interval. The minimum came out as 3.14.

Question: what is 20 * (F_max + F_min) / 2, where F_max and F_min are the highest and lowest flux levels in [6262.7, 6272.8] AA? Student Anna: 67.3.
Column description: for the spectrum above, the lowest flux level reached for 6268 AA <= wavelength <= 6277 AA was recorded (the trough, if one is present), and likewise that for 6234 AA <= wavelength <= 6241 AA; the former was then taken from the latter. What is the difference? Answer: -0.10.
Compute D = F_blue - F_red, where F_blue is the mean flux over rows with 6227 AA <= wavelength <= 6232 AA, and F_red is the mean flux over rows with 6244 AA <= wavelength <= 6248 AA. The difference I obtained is -0.21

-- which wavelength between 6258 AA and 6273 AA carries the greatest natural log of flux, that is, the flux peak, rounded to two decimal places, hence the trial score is 6272.07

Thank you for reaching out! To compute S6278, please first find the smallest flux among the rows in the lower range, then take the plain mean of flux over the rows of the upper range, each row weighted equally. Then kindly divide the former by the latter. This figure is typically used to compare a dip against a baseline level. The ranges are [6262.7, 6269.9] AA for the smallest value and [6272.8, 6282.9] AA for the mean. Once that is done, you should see 0.98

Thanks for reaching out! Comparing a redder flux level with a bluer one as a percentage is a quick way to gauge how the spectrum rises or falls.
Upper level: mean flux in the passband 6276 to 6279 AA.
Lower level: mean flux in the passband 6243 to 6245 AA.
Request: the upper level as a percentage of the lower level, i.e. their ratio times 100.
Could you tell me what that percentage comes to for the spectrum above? 96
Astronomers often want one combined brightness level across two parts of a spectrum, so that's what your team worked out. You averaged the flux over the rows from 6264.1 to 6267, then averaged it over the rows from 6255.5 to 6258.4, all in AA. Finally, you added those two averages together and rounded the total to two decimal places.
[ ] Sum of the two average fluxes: 6.67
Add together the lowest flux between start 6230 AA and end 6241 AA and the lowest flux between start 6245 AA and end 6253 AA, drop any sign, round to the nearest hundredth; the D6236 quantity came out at 6.57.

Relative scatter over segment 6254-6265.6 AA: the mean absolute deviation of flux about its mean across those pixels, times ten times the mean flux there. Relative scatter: 2.0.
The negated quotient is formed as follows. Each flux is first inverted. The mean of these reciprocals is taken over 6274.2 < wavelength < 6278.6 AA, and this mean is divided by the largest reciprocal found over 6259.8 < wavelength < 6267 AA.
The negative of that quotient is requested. -0.93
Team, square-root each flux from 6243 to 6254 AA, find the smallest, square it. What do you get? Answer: 3.30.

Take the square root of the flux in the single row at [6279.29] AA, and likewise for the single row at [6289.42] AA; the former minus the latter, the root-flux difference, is -0.060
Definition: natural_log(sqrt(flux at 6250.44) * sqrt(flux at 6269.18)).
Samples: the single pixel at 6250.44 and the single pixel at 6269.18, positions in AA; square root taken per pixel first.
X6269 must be 1.22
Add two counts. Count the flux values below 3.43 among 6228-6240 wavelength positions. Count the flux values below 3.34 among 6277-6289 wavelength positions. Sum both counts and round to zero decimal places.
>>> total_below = 13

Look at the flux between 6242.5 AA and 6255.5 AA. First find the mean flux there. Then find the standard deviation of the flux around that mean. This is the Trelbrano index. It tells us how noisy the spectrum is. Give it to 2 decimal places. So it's 0.11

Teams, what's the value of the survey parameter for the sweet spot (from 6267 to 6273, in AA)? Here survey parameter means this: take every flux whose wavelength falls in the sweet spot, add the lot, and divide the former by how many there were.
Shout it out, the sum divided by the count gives 3.45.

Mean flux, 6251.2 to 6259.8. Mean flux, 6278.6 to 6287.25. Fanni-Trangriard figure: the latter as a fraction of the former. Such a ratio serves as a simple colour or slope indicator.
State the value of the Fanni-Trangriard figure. 1.01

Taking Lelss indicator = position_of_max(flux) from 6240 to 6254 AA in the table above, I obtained 6246.13 AA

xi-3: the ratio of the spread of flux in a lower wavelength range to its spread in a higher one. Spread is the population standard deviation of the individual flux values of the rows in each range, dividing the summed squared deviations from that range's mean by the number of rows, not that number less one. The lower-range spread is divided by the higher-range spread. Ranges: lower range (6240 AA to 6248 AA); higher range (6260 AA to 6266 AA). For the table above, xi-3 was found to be 1.3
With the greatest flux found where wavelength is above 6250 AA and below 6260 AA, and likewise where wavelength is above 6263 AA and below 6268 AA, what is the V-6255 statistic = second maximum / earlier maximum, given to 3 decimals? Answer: 1.027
